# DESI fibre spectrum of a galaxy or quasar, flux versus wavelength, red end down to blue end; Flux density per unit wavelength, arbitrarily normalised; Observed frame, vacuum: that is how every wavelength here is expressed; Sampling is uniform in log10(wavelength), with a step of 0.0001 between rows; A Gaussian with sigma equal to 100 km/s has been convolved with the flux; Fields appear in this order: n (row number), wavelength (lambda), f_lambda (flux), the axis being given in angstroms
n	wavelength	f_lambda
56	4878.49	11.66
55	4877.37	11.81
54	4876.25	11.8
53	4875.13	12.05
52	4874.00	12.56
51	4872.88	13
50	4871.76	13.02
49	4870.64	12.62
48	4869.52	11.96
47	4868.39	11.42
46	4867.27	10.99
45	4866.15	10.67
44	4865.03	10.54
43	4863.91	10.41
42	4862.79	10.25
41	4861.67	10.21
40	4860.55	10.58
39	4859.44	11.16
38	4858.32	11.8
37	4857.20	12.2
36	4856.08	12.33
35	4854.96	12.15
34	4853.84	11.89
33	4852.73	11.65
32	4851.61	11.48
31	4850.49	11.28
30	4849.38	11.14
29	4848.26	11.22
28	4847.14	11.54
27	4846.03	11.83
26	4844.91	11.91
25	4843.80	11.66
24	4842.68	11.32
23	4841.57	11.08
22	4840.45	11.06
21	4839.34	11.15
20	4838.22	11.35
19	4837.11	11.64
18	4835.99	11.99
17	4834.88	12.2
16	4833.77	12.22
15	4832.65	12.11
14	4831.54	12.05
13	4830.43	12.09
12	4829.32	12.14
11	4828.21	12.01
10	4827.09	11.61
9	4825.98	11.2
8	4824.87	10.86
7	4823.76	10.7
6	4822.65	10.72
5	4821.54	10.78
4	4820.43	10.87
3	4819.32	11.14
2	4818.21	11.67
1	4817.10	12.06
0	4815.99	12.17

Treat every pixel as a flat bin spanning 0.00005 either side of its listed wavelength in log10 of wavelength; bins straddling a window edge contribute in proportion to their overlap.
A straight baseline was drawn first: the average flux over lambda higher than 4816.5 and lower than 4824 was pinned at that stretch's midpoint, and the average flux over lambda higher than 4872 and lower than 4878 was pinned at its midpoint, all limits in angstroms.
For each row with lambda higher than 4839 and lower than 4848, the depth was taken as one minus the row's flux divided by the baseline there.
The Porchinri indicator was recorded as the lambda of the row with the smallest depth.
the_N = 4844.91 angstroms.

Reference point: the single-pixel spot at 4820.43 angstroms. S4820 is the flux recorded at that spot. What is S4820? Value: 10.87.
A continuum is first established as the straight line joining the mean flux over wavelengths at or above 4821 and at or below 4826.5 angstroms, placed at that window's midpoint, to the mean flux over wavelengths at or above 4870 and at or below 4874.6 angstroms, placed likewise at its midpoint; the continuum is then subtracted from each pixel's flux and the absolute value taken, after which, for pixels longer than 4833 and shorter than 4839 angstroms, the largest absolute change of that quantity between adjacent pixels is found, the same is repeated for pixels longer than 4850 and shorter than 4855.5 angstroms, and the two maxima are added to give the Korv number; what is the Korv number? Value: 0.6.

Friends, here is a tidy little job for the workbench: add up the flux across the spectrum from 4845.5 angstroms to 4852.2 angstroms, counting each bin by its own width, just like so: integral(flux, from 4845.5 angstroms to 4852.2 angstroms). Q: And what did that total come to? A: 76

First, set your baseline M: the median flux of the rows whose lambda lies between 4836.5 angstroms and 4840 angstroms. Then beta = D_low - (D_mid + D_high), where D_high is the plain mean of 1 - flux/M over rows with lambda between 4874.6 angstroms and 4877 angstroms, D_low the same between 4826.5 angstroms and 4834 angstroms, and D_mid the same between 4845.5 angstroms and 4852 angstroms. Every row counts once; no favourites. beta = -0.004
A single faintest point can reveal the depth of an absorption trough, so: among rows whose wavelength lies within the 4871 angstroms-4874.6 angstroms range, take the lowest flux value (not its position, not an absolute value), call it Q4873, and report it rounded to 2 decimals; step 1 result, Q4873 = 12.56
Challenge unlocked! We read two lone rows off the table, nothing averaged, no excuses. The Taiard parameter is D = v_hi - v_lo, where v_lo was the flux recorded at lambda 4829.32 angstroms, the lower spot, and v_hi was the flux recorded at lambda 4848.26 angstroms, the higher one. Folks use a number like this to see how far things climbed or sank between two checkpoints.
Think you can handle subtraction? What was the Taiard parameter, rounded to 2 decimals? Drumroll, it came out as -0.92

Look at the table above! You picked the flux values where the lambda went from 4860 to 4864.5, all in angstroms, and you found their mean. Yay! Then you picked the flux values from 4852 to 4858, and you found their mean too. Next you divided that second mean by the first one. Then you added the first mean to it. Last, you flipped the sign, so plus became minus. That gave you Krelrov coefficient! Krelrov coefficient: -11.5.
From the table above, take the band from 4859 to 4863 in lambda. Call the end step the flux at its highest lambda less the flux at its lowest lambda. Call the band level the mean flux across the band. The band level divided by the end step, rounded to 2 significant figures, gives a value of -12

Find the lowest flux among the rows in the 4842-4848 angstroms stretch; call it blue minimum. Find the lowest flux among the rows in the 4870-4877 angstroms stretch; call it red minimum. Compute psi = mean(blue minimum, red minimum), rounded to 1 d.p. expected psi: 11.6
